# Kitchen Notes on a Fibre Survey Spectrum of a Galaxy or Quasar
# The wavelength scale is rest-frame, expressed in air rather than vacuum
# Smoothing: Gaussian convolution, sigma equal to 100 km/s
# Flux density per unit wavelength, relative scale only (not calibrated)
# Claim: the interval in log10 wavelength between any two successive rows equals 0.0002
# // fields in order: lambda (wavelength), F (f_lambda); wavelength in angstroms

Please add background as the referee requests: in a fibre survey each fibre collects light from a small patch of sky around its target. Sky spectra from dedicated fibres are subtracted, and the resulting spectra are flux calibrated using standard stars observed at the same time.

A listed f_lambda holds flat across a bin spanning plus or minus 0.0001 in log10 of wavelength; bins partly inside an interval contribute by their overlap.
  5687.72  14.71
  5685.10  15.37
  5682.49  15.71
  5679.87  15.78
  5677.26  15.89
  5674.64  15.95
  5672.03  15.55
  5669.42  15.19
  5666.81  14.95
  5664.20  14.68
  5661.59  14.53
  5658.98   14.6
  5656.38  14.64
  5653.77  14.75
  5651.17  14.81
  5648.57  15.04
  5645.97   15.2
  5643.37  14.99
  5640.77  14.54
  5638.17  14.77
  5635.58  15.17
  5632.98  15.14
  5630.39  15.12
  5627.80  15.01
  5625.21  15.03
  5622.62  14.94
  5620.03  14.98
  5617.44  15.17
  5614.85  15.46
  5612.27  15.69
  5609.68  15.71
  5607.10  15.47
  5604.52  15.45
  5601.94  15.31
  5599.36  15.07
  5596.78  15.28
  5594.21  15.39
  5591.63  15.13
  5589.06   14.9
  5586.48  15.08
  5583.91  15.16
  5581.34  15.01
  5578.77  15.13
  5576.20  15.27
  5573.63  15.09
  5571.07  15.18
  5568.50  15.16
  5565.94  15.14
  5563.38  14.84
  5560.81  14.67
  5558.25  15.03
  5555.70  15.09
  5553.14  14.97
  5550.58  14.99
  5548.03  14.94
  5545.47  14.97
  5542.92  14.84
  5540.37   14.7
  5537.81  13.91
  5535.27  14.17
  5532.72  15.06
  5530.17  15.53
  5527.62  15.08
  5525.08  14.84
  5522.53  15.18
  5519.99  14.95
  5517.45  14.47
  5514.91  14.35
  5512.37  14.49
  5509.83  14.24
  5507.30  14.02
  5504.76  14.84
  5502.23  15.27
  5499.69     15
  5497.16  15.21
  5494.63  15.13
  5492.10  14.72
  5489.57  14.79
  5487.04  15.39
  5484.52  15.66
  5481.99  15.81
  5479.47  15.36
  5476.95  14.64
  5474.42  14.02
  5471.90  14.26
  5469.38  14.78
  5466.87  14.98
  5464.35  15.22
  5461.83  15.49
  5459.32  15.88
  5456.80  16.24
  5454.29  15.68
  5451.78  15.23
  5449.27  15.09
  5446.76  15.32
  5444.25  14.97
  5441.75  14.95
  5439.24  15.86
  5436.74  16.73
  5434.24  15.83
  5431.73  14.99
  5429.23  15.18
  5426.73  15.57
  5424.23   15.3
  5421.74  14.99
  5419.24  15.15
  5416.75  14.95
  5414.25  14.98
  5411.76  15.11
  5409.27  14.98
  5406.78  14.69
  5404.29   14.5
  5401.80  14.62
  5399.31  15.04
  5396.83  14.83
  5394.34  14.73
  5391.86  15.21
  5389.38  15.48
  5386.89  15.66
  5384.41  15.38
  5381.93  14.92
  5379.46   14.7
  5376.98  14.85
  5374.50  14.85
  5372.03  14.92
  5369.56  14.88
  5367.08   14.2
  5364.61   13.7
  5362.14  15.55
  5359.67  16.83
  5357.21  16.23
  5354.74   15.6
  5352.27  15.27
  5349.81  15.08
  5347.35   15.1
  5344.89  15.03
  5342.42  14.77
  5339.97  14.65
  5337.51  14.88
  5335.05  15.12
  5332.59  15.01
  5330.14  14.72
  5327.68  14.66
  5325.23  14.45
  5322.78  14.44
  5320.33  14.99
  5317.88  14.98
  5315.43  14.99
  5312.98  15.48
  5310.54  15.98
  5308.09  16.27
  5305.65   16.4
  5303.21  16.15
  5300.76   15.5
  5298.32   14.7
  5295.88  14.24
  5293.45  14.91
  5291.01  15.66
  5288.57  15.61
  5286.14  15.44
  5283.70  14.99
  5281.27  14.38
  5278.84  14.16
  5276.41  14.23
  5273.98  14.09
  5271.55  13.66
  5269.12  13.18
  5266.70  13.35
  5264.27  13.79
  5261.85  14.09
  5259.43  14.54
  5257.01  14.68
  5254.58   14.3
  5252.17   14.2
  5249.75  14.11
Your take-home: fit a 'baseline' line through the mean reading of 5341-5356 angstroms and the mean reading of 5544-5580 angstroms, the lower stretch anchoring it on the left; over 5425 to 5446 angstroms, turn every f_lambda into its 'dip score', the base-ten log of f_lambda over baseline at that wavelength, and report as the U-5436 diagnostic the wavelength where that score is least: 5441.75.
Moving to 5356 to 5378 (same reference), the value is 5364.61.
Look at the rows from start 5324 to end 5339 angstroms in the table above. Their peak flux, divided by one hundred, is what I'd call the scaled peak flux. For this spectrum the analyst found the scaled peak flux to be 0.151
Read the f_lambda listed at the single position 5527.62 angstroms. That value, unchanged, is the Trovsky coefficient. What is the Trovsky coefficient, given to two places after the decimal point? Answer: 15.08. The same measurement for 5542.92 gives 14.84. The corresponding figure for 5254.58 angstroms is 14.30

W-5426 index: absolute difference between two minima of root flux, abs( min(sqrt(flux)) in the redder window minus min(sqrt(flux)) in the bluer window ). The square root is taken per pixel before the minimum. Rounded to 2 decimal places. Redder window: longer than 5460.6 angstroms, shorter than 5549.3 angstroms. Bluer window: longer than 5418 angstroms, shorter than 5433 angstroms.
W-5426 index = 0.14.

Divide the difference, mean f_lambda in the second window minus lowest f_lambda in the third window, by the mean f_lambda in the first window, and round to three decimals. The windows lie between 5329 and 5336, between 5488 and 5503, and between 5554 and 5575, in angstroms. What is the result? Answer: 0.023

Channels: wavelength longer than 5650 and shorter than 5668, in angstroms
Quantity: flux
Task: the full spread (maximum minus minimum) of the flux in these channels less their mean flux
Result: -14.3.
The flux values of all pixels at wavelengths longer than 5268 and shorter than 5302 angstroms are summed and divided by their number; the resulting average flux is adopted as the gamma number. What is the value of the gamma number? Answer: 14.6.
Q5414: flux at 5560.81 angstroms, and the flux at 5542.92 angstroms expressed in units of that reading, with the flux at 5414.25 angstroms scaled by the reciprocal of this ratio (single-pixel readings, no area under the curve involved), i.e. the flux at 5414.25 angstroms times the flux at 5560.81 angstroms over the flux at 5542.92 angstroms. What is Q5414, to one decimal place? 14.8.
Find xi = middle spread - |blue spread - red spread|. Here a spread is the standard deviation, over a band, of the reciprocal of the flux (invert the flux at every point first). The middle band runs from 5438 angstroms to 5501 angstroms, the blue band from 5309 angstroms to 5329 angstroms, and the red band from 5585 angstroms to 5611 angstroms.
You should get 0.0010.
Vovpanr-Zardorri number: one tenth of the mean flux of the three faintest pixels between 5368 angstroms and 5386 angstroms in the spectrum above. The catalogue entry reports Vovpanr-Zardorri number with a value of 1.48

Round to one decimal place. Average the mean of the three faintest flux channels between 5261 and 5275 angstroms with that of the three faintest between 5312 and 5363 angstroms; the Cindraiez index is 14.0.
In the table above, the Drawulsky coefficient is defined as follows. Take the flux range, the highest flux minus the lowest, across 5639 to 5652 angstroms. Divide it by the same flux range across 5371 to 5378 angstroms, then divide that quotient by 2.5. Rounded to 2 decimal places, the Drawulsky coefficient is 3.77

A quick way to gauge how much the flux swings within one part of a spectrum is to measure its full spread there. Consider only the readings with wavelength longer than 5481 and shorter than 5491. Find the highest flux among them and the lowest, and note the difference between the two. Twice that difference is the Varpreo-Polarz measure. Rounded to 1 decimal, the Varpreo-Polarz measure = 2.0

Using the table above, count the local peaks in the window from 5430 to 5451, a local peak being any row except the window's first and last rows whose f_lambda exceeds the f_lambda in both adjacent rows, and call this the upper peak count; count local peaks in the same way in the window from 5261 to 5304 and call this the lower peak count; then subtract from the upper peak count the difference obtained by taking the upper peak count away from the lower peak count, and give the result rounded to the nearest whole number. 2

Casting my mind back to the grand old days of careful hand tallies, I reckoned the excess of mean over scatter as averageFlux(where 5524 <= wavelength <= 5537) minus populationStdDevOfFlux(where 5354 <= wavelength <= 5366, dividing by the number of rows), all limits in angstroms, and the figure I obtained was 13.9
